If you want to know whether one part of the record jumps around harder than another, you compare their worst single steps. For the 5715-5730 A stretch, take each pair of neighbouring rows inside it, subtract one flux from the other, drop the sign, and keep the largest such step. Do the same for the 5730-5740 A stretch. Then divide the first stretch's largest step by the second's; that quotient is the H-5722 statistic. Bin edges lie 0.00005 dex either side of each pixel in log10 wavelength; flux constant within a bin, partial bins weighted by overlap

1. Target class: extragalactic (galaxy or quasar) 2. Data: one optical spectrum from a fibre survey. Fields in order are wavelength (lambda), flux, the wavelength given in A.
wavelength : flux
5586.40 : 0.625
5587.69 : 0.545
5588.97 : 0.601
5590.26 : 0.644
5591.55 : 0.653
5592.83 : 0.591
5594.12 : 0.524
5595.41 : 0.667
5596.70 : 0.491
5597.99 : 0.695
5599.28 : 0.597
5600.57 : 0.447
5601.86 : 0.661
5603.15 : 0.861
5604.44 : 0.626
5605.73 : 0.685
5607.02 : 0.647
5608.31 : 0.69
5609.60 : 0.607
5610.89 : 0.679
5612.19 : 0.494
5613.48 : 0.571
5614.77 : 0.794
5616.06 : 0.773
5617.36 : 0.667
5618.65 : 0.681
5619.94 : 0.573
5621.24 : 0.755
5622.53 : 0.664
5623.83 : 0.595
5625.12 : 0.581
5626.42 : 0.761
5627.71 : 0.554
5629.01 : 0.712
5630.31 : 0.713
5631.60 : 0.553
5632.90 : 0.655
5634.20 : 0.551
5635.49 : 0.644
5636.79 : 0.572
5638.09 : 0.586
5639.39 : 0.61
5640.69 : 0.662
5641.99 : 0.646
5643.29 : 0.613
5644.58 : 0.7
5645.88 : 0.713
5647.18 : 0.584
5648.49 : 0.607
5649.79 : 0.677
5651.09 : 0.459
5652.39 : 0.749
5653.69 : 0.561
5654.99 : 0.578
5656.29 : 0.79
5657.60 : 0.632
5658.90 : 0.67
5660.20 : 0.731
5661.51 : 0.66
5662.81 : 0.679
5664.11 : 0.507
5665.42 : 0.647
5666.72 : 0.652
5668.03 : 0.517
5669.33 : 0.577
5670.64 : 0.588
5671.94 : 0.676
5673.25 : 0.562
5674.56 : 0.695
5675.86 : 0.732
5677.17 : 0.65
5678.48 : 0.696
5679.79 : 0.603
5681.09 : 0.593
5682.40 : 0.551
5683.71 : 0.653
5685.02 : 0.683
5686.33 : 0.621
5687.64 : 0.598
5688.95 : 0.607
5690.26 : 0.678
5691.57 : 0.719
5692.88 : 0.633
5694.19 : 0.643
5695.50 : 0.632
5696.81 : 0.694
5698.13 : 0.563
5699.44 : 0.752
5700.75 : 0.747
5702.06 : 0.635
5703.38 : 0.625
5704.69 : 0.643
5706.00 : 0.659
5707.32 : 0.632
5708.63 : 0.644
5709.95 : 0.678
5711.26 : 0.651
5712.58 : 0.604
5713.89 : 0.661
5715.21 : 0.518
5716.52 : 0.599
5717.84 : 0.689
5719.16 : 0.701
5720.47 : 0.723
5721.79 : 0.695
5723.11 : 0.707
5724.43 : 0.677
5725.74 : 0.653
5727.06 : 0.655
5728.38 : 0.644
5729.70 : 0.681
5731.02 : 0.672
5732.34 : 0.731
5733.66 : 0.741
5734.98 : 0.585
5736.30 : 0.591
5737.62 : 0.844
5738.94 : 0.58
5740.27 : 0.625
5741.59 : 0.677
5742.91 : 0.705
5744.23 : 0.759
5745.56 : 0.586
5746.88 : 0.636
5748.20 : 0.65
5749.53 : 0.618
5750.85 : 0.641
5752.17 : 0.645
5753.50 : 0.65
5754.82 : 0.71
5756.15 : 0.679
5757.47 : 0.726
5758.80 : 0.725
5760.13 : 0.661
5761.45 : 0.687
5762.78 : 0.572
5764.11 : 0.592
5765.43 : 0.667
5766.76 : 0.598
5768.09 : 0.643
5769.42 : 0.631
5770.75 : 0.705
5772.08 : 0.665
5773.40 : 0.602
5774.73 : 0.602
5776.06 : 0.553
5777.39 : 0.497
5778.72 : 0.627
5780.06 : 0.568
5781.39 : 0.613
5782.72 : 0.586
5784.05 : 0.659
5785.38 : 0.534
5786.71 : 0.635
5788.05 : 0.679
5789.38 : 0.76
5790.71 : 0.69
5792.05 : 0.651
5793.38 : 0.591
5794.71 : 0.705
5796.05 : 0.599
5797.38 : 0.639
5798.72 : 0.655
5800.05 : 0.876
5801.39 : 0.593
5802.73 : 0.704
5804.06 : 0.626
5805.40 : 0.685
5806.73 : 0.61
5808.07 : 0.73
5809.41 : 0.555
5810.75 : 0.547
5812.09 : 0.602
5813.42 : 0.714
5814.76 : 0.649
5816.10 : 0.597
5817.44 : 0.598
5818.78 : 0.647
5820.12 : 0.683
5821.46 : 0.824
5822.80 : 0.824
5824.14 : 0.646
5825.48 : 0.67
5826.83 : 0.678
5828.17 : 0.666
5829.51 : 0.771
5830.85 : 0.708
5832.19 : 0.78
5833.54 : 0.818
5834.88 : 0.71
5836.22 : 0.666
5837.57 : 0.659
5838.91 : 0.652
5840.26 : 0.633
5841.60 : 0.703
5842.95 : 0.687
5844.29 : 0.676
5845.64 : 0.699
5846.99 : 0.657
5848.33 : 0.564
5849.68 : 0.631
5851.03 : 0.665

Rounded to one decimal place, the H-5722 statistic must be 0.3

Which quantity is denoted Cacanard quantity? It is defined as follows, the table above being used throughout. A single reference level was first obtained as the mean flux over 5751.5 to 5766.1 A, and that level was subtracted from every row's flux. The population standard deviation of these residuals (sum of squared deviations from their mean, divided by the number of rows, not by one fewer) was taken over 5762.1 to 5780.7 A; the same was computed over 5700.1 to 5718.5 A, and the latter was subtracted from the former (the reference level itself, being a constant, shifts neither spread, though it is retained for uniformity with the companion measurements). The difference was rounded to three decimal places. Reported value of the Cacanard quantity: 0.002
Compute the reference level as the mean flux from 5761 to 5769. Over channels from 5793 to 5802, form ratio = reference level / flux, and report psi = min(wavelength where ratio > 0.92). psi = 5793.38 A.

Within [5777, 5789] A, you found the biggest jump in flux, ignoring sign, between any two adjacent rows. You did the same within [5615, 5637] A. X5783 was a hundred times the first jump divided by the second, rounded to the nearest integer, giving 63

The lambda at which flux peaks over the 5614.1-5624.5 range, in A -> 5614.77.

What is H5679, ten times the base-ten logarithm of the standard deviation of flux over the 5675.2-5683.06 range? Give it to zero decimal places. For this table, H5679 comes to -12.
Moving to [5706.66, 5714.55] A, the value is -16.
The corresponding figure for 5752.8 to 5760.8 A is -15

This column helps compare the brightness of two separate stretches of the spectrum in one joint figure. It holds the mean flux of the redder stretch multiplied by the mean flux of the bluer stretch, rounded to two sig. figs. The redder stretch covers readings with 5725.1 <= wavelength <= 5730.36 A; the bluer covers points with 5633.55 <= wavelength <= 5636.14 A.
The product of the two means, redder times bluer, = 0.39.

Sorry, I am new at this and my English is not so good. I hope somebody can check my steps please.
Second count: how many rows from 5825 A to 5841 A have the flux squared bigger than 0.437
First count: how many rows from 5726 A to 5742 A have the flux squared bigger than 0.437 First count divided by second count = 0.7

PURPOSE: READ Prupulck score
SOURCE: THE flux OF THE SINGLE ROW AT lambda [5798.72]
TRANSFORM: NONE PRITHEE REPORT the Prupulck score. 0.655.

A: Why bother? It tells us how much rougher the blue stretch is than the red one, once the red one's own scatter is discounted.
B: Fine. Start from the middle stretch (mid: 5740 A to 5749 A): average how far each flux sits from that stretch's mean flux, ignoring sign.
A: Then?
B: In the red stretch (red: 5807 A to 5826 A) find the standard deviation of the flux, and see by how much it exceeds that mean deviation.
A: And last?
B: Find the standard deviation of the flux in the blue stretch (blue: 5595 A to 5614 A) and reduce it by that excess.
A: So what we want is 0.059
